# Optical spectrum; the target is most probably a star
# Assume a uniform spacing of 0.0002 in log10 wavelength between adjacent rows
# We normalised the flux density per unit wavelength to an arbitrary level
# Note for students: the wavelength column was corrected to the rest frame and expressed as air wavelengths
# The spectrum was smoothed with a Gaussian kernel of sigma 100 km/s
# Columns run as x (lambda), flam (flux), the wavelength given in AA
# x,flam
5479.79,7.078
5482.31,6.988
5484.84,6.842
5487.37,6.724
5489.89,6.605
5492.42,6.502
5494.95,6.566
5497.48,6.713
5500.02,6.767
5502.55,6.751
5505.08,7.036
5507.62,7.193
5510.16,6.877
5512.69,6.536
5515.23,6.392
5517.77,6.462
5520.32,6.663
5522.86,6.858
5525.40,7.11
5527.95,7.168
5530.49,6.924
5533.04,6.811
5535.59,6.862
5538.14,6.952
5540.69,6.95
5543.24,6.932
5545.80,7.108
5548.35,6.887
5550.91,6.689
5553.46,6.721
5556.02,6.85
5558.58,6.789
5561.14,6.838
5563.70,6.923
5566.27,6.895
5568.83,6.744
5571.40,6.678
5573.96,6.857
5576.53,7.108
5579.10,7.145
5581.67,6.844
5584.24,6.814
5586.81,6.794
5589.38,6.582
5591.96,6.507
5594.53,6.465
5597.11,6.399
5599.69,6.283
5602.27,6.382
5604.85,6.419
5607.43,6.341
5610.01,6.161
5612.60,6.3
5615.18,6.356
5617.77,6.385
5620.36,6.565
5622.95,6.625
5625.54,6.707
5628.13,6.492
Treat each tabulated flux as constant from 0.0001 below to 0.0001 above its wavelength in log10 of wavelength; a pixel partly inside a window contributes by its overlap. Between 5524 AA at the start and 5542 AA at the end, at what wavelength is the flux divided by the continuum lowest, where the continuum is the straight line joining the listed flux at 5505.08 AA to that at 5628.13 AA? 5533.04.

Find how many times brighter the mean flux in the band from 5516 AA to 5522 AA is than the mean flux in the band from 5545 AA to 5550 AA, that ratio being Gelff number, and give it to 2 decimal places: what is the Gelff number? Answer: 0.94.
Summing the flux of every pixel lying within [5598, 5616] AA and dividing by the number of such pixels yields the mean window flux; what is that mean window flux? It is 6.32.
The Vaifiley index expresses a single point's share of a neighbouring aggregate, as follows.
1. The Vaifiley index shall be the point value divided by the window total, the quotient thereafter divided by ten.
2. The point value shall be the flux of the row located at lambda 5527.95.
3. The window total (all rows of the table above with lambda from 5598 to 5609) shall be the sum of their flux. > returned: 0.028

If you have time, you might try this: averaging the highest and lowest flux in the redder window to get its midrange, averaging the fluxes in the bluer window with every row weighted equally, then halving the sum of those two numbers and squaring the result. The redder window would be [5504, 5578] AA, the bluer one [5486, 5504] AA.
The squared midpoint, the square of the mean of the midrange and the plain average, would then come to 45.3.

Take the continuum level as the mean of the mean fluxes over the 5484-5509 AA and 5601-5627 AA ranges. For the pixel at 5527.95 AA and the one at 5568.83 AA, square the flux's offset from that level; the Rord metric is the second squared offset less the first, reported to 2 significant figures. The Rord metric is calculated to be -0.30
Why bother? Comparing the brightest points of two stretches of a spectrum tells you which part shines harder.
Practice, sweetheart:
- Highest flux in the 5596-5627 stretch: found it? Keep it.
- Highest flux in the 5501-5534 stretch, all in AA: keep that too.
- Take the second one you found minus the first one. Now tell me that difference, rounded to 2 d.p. 0.49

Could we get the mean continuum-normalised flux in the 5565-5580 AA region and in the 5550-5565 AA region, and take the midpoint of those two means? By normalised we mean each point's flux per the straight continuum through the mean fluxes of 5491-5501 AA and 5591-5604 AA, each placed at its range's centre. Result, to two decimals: 1.06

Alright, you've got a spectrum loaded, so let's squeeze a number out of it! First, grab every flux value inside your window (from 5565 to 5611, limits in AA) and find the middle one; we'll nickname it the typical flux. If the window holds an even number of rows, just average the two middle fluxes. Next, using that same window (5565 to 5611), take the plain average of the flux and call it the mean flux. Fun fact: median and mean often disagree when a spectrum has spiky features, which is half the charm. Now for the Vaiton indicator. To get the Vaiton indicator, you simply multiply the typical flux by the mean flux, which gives 44.0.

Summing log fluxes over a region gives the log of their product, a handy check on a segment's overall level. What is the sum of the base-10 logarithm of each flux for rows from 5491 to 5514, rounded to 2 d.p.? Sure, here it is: 7.47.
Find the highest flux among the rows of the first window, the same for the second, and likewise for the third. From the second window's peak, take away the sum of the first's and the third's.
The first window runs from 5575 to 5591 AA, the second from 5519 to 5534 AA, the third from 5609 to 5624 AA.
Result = -6.6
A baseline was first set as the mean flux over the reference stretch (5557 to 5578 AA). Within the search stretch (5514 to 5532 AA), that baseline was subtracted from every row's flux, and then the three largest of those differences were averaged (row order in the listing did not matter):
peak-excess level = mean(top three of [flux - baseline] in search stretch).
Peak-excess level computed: 0.21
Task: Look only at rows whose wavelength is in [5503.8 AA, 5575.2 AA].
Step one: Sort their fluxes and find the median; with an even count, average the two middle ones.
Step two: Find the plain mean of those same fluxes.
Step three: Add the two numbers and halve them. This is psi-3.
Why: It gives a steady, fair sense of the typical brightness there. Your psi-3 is 6.85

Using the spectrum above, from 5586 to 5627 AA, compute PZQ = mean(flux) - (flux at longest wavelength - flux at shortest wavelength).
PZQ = 6.54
